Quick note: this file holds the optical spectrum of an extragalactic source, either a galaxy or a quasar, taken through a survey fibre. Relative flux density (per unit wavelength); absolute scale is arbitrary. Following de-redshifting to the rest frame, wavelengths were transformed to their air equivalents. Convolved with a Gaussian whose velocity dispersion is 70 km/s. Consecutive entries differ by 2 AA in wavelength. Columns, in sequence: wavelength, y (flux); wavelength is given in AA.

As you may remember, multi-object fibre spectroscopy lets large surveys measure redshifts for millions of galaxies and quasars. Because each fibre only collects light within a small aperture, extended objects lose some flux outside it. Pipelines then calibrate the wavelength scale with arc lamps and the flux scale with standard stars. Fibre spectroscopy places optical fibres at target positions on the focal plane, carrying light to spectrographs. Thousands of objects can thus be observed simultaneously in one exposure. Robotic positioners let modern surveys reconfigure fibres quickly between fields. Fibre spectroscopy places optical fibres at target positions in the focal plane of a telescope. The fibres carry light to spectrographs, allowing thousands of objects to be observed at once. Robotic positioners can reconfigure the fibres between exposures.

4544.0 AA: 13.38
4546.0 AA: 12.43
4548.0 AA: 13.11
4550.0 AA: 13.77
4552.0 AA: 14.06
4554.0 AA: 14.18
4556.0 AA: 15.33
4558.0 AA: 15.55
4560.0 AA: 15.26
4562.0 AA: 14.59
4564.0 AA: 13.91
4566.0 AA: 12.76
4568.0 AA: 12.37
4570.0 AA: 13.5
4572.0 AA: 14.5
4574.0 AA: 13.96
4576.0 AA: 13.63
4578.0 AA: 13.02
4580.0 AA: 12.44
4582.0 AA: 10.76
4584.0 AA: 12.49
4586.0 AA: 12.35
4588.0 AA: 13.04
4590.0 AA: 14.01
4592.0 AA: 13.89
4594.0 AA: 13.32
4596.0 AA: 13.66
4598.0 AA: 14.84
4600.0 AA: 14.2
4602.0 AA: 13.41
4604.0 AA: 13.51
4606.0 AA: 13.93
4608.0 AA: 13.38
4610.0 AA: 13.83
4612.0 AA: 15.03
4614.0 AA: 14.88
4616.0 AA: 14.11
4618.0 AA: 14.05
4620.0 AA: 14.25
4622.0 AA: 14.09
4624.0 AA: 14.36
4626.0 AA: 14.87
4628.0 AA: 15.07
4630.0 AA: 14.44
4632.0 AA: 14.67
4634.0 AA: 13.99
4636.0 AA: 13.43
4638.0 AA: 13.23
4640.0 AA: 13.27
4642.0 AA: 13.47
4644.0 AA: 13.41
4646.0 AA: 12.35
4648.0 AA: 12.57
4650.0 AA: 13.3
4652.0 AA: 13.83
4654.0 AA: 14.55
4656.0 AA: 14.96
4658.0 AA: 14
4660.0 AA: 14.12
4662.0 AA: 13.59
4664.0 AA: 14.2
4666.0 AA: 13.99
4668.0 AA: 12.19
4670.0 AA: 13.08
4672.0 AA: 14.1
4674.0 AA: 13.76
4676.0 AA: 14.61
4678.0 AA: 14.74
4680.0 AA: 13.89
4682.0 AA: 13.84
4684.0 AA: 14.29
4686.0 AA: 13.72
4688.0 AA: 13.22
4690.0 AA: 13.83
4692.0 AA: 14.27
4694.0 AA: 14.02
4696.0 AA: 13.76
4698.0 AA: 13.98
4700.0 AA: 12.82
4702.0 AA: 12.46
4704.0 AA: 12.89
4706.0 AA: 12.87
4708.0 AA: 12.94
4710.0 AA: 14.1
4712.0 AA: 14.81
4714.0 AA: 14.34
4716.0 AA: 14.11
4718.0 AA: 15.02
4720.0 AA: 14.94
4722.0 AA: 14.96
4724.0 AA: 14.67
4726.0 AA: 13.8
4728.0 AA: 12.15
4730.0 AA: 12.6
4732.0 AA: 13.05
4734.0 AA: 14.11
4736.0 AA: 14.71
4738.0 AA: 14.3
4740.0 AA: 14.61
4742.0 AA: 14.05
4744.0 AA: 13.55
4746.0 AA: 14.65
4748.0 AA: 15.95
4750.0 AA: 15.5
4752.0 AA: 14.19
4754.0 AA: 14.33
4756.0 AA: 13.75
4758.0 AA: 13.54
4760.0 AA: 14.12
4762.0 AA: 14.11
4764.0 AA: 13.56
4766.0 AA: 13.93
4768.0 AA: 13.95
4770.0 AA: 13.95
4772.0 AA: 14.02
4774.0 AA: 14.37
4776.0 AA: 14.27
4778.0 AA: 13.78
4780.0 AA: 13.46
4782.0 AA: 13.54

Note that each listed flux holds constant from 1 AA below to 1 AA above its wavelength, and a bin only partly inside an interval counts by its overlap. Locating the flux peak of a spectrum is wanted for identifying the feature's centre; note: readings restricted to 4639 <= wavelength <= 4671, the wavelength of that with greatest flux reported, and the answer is 4656.0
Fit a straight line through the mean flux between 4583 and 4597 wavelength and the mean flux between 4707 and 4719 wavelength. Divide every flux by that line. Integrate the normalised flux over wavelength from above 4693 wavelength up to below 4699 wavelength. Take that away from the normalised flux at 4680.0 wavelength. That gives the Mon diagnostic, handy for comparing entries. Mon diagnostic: -4.9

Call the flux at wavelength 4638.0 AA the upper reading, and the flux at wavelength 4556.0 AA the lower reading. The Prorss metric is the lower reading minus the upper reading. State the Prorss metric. 2.1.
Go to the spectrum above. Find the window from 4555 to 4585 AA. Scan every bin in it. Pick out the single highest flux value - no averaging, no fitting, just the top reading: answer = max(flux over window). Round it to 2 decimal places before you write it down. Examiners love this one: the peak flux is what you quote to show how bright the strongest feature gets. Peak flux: 15.55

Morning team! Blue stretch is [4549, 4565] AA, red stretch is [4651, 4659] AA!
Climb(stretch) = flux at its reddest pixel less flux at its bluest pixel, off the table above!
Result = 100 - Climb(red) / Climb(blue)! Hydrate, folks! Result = 99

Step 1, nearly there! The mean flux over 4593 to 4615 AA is 14.0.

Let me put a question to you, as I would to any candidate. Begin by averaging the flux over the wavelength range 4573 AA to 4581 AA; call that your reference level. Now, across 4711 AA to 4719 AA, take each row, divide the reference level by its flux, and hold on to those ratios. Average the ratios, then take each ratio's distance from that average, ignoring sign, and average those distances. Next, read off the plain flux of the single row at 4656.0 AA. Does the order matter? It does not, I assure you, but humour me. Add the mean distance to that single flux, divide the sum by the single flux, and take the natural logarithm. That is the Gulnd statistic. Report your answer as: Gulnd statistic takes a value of 0.0014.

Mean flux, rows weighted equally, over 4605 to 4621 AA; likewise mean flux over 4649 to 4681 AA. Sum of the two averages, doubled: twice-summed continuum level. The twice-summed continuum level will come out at 56.2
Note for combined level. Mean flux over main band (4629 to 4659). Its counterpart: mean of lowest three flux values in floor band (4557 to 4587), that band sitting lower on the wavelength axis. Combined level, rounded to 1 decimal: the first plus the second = 25.5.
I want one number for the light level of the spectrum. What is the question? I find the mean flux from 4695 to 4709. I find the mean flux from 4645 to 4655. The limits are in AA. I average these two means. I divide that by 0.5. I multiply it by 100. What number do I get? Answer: 2642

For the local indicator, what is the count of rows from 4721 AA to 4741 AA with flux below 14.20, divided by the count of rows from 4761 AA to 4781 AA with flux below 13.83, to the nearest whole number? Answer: 2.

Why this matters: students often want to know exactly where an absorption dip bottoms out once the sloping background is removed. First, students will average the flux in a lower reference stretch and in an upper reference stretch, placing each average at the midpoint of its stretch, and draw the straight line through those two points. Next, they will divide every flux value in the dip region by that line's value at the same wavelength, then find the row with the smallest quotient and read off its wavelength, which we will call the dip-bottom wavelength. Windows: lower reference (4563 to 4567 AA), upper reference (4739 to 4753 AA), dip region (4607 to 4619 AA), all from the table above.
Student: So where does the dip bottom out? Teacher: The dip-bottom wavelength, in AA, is 4608.0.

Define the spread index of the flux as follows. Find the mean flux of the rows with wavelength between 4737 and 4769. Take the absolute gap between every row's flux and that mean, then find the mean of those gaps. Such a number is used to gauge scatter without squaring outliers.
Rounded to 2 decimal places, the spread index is 0.48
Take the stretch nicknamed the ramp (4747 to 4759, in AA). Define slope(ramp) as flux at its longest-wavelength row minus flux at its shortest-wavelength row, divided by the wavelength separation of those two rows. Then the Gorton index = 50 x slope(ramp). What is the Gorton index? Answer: -12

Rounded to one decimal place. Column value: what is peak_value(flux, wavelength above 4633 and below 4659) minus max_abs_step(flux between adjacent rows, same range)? 13.9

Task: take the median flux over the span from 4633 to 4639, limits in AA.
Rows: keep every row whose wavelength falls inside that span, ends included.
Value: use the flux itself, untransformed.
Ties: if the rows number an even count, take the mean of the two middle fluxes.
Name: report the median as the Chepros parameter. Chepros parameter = 13.4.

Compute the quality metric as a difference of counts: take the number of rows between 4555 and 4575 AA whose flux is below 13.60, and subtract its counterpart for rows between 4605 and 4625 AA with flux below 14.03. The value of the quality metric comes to 0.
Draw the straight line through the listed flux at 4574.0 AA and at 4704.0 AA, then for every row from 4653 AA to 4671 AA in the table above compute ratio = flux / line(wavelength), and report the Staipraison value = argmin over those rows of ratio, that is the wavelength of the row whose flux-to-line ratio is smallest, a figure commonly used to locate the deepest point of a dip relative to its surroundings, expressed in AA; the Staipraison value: 4668.0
